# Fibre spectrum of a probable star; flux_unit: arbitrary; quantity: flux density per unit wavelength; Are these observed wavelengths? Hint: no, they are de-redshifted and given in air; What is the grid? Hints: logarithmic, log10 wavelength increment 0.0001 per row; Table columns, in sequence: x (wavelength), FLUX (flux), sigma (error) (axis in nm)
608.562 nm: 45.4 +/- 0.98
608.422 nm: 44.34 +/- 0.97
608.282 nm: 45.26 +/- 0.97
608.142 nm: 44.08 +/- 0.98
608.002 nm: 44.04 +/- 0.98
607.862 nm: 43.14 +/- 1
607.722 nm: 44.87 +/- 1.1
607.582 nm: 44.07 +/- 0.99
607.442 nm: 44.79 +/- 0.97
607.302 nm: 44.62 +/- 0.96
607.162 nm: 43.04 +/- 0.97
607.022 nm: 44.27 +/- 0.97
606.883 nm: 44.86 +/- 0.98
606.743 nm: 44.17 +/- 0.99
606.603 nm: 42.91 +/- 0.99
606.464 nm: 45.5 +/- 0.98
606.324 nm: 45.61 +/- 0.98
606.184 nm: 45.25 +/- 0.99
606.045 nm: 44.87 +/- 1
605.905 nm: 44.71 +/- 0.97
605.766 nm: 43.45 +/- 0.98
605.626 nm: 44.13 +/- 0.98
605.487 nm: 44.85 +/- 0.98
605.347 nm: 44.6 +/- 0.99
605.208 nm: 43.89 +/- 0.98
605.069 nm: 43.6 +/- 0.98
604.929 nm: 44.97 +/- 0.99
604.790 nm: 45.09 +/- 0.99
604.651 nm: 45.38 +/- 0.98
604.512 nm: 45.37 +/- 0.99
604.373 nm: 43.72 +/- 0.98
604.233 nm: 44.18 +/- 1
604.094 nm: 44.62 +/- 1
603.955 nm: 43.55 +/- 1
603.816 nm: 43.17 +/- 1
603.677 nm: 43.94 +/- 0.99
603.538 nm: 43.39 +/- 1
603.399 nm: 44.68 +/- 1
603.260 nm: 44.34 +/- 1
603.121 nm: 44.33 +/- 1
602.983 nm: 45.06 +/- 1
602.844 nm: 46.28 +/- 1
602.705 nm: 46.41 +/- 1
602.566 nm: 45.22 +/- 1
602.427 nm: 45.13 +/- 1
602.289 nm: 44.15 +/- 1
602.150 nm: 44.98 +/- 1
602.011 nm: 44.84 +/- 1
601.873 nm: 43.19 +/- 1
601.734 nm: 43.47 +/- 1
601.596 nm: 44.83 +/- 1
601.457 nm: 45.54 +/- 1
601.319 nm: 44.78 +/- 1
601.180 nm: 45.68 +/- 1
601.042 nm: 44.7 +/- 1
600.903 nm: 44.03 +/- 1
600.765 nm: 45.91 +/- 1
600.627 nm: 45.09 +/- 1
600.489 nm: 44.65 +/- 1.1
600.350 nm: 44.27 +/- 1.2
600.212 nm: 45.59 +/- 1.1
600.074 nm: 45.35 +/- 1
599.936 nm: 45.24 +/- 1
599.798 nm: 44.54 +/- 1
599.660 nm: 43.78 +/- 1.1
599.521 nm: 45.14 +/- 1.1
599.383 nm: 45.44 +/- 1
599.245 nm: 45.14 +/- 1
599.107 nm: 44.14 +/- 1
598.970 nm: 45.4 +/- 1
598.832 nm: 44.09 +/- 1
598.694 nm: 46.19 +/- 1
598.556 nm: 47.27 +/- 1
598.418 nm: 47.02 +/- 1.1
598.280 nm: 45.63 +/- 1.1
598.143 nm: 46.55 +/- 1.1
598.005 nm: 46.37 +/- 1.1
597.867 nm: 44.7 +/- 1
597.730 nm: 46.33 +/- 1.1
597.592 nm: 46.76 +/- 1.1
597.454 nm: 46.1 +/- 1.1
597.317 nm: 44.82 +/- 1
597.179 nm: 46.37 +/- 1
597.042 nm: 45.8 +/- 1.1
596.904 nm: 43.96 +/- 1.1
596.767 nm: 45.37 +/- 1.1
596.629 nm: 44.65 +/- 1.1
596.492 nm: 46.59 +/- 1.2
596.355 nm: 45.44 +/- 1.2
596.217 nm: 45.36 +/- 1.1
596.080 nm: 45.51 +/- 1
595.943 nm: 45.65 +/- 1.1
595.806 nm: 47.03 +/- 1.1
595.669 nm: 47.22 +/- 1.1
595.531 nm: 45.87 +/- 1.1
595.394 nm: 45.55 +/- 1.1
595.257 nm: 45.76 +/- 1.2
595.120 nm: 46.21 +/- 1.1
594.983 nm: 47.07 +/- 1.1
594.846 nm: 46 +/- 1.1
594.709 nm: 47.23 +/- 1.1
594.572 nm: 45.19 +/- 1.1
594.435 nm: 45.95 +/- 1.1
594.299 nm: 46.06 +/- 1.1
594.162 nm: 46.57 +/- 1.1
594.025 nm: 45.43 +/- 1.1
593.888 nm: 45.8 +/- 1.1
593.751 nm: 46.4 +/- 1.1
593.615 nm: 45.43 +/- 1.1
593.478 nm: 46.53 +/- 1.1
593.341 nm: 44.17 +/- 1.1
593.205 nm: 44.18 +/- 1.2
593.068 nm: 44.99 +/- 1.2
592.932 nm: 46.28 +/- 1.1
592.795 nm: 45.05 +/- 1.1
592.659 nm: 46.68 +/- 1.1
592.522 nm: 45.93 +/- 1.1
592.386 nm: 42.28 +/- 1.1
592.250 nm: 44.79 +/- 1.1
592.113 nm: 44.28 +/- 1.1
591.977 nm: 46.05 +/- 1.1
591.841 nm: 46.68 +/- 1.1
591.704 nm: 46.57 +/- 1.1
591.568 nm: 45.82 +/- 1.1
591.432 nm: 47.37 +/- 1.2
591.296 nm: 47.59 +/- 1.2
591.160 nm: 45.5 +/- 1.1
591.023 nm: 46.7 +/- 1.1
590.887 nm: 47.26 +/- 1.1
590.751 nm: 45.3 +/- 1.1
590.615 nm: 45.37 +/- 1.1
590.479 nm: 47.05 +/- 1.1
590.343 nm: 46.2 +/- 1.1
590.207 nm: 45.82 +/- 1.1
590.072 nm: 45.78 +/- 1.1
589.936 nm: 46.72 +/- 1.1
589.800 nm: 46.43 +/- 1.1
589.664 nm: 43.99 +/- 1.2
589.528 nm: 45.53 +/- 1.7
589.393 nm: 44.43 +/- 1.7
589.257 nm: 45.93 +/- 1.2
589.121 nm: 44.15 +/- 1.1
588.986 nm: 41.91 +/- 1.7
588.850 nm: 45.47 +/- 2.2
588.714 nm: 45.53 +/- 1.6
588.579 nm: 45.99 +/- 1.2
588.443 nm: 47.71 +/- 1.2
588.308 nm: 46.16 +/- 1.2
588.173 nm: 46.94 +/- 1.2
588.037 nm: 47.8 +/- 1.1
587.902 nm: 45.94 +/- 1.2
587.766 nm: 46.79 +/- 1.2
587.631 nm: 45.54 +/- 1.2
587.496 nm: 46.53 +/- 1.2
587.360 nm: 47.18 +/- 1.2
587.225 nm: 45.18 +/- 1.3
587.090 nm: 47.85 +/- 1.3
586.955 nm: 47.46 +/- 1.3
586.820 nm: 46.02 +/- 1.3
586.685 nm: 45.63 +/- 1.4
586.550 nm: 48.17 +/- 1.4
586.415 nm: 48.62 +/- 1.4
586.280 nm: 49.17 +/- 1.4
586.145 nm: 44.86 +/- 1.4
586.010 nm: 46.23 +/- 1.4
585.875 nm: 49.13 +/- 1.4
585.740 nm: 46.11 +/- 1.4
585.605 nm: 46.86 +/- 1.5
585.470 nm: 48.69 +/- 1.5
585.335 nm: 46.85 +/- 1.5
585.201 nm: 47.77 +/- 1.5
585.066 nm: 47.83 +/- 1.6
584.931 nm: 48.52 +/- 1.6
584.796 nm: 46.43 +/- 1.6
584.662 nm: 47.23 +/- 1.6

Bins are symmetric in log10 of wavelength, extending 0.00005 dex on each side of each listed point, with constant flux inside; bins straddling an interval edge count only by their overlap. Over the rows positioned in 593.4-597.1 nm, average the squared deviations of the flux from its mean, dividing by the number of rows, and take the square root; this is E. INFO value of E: 0.75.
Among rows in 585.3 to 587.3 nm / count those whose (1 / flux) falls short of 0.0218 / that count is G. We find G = 12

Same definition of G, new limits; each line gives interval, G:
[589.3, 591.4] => 7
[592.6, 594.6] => 7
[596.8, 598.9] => 9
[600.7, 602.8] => 2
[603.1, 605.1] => 0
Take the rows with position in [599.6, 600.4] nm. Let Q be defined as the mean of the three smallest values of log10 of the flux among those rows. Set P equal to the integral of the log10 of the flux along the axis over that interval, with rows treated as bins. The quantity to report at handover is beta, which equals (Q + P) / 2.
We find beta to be 1.48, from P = 1.32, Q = 1.65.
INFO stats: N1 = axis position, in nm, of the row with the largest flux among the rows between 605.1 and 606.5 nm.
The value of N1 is 606.324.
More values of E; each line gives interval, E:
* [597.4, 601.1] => 0.95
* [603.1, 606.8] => 0.74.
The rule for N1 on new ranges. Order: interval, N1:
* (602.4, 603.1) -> 602.705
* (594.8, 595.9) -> 595.669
